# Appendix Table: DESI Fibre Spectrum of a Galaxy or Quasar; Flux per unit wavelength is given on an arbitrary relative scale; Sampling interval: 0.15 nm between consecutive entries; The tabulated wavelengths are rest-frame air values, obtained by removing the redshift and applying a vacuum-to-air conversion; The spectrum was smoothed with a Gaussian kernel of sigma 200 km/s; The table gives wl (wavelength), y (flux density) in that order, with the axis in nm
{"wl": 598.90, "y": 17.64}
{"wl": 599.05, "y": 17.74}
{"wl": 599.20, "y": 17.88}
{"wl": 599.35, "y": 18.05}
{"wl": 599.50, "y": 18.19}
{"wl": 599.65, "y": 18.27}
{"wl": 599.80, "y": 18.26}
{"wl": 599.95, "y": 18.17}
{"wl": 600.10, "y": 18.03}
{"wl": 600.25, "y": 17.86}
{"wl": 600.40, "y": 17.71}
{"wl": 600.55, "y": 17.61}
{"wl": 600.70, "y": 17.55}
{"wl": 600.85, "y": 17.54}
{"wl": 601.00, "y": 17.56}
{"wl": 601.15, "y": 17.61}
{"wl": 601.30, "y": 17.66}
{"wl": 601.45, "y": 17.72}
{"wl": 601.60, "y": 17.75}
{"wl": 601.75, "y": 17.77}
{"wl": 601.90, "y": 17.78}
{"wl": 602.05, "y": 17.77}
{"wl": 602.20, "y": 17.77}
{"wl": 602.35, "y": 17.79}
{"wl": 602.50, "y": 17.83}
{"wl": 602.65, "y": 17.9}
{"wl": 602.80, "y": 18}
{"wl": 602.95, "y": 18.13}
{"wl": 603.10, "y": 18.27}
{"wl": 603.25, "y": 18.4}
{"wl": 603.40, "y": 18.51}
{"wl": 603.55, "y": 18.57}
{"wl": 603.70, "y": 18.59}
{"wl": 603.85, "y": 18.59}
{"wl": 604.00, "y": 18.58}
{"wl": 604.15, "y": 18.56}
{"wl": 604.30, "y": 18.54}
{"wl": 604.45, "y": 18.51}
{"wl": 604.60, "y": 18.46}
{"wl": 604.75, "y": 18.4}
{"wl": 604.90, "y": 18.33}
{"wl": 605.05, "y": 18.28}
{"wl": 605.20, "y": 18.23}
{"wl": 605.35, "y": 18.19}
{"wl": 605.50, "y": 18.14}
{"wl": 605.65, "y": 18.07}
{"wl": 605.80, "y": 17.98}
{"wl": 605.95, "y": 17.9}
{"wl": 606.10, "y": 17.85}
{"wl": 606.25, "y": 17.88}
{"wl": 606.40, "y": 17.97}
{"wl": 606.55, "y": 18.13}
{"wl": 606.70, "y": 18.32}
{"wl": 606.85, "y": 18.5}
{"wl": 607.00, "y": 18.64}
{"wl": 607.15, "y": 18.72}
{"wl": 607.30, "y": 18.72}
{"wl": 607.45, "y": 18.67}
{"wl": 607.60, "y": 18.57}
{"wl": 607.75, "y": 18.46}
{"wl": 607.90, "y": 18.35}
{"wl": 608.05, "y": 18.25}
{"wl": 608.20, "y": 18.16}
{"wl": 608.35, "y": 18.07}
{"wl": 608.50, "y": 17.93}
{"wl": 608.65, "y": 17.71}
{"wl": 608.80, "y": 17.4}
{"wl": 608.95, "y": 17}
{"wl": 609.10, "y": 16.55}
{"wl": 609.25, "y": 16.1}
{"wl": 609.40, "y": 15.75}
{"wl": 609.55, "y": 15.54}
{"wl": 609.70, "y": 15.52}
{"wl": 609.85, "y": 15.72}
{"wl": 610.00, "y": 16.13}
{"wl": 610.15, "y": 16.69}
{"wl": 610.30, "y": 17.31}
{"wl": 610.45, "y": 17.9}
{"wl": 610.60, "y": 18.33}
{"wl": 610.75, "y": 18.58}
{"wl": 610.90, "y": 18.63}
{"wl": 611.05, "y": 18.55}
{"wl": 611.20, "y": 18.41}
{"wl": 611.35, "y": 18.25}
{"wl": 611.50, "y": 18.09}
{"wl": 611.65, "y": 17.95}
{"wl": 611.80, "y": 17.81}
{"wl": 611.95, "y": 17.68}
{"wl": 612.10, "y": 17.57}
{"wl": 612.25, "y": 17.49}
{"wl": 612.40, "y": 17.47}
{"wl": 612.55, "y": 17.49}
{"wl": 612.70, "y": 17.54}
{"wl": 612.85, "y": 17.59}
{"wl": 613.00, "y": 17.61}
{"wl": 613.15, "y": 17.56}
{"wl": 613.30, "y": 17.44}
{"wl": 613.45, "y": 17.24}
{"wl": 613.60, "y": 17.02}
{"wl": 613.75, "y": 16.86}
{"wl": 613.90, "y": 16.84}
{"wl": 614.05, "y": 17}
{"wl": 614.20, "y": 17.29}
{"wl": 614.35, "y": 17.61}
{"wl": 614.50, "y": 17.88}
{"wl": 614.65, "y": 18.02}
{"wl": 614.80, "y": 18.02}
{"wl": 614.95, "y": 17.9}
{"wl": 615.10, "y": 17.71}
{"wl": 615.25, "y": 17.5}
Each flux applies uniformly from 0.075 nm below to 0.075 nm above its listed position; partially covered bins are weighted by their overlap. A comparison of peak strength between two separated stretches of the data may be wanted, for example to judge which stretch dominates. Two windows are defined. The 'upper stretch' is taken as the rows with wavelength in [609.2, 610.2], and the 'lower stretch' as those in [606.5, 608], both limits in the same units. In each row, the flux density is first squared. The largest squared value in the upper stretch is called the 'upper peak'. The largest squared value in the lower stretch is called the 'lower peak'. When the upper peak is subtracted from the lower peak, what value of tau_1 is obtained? 72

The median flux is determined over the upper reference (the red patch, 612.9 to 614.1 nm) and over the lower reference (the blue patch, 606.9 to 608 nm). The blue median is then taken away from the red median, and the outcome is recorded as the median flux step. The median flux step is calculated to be -1.5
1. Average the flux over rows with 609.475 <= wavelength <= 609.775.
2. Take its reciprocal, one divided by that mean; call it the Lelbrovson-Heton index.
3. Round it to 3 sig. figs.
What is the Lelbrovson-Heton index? 0.0644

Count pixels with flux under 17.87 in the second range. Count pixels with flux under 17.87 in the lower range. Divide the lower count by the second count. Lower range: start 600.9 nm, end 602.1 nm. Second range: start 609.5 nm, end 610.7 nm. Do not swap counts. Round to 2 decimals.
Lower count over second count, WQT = 1.33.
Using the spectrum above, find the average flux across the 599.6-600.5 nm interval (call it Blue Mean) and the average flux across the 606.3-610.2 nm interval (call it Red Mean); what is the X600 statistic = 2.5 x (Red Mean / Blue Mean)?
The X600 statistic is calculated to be 2.43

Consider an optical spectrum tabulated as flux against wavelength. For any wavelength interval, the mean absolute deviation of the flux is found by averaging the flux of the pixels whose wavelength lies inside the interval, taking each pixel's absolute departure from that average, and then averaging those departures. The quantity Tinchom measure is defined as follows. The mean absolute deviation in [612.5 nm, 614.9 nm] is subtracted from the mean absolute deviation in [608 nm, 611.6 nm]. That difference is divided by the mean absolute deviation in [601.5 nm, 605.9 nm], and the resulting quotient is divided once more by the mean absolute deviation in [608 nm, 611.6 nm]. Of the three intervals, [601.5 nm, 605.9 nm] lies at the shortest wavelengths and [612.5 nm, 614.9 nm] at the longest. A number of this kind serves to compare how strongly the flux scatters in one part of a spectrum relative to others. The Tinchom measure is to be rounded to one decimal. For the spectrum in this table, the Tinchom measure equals 2.6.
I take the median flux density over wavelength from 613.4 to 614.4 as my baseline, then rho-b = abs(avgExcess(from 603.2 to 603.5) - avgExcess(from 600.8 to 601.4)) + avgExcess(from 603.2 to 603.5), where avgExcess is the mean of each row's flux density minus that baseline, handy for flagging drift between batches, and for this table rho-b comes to 2.3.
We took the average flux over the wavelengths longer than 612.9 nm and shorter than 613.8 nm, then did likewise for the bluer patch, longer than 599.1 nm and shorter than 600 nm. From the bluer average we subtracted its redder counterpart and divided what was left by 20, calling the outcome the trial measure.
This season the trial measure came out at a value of 0.04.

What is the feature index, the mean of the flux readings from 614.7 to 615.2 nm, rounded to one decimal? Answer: 17.9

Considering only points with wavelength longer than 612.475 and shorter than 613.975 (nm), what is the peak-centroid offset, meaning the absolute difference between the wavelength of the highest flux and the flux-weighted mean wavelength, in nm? 0.22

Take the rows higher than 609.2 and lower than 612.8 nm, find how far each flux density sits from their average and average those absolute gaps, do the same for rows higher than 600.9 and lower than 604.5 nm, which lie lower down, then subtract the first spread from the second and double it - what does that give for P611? -1.0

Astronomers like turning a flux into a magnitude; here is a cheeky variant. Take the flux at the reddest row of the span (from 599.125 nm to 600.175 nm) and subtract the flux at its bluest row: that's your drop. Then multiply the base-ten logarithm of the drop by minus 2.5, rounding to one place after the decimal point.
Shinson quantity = 2.1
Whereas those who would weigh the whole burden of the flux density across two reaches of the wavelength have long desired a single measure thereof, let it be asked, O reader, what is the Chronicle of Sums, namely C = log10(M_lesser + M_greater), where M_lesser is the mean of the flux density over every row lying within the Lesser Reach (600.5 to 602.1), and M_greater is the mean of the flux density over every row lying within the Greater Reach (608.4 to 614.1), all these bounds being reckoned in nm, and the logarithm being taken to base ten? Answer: 1.54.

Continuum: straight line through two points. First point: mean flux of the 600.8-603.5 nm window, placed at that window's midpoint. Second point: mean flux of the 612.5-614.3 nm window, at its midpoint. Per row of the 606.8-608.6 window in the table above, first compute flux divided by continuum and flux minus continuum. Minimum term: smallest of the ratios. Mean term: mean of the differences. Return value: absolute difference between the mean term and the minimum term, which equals 0.2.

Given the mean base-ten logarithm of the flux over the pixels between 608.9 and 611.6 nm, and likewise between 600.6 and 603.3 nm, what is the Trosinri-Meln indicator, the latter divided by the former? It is 1.014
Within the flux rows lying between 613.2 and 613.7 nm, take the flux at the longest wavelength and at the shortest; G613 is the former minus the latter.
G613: -0.42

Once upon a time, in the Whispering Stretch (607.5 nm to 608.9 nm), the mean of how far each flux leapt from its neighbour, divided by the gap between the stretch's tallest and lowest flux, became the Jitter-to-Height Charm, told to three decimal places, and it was 0.125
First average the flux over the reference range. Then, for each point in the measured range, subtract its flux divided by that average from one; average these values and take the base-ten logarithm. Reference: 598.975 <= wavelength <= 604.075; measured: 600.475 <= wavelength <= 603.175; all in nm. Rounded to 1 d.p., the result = -1.9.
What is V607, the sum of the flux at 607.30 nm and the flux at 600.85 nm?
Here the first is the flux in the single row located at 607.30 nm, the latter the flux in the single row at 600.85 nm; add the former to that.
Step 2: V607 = 36.3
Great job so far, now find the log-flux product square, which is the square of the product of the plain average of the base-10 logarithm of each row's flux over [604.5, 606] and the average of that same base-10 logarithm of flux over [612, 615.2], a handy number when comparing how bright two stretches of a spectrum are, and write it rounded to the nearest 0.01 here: 2.45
